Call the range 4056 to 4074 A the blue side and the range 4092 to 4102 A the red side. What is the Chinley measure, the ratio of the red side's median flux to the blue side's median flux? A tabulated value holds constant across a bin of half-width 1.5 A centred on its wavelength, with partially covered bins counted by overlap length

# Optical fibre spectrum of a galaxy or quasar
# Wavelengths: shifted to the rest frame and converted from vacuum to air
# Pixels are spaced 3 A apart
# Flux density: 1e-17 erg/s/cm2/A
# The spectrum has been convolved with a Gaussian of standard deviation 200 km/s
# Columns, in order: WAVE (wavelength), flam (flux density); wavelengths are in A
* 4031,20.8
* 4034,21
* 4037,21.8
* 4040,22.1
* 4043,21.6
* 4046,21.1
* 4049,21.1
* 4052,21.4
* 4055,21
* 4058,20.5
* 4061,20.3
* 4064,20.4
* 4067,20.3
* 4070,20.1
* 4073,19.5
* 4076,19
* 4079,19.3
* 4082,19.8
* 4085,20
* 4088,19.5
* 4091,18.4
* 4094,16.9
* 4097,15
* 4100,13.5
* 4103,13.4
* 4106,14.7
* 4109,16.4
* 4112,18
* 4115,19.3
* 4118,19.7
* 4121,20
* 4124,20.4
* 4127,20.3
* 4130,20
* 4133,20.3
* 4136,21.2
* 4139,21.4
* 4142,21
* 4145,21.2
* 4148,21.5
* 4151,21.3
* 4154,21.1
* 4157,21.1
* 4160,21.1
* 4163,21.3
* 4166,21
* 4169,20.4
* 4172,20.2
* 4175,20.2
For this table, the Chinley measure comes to 0.74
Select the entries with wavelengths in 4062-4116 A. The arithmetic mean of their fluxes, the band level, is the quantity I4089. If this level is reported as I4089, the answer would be 18.0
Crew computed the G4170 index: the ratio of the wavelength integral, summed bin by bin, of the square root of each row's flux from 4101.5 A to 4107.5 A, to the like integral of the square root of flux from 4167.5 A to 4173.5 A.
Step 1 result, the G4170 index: 0.83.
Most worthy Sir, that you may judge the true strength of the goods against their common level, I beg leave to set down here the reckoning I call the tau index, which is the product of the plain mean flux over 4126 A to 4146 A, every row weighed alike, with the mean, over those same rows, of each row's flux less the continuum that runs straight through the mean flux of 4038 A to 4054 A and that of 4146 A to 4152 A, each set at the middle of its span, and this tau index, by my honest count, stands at -13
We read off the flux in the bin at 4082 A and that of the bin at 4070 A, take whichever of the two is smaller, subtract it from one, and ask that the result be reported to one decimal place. -18.8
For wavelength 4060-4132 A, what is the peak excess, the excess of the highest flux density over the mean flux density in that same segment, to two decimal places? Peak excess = 1.89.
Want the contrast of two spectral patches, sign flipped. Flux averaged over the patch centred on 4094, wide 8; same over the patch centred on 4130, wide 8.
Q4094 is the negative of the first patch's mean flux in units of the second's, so -0.83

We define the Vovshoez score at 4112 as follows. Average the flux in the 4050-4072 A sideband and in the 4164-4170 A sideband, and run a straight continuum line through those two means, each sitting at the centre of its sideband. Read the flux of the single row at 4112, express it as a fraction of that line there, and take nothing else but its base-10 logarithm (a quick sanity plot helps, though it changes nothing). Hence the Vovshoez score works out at -0.06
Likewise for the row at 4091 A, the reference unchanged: -0.05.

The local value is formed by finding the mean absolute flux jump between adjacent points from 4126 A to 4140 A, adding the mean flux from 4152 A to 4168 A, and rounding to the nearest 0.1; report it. 21.5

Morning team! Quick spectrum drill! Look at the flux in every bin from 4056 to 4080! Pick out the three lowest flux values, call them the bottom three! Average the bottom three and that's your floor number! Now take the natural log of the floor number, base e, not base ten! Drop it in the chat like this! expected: 2.96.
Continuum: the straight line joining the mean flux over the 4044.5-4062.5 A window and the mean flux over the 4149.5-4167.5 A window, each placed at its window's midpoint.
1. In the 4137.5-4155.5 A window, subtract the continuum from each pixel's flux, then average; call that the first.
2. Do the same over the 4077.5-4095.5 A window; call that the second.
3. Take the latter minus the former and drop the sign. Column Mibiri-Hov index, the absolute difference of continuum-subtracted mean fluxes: 2.1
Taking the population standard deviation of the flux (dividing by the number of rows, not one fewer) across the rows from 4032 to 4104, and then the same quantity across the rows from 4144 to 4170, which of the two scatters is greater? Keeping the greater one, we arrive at 2.4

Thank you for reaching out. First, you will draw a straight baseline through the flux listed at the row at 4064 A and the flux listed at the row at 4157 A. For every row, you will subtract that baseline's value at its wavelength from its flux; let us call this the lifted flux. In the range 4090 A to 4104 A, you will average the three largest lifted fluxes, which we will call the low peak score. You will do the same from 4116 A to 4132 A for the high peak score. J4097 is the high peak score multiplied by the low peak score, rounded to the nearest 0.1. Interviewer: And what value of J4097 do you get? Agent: 2.4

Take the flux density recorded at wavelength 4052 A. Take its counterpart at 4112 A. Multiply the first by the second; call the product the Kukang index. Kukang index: 385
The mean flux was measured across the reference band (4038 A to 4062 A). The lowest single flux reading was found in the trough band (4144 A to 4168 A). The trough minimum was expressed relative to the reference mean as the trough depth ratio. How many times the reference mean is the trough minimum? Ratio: 0.99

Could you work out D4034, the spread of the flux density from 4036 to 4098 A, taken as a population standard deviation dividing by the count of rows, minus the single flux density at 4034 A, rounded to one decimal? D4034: -19.4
